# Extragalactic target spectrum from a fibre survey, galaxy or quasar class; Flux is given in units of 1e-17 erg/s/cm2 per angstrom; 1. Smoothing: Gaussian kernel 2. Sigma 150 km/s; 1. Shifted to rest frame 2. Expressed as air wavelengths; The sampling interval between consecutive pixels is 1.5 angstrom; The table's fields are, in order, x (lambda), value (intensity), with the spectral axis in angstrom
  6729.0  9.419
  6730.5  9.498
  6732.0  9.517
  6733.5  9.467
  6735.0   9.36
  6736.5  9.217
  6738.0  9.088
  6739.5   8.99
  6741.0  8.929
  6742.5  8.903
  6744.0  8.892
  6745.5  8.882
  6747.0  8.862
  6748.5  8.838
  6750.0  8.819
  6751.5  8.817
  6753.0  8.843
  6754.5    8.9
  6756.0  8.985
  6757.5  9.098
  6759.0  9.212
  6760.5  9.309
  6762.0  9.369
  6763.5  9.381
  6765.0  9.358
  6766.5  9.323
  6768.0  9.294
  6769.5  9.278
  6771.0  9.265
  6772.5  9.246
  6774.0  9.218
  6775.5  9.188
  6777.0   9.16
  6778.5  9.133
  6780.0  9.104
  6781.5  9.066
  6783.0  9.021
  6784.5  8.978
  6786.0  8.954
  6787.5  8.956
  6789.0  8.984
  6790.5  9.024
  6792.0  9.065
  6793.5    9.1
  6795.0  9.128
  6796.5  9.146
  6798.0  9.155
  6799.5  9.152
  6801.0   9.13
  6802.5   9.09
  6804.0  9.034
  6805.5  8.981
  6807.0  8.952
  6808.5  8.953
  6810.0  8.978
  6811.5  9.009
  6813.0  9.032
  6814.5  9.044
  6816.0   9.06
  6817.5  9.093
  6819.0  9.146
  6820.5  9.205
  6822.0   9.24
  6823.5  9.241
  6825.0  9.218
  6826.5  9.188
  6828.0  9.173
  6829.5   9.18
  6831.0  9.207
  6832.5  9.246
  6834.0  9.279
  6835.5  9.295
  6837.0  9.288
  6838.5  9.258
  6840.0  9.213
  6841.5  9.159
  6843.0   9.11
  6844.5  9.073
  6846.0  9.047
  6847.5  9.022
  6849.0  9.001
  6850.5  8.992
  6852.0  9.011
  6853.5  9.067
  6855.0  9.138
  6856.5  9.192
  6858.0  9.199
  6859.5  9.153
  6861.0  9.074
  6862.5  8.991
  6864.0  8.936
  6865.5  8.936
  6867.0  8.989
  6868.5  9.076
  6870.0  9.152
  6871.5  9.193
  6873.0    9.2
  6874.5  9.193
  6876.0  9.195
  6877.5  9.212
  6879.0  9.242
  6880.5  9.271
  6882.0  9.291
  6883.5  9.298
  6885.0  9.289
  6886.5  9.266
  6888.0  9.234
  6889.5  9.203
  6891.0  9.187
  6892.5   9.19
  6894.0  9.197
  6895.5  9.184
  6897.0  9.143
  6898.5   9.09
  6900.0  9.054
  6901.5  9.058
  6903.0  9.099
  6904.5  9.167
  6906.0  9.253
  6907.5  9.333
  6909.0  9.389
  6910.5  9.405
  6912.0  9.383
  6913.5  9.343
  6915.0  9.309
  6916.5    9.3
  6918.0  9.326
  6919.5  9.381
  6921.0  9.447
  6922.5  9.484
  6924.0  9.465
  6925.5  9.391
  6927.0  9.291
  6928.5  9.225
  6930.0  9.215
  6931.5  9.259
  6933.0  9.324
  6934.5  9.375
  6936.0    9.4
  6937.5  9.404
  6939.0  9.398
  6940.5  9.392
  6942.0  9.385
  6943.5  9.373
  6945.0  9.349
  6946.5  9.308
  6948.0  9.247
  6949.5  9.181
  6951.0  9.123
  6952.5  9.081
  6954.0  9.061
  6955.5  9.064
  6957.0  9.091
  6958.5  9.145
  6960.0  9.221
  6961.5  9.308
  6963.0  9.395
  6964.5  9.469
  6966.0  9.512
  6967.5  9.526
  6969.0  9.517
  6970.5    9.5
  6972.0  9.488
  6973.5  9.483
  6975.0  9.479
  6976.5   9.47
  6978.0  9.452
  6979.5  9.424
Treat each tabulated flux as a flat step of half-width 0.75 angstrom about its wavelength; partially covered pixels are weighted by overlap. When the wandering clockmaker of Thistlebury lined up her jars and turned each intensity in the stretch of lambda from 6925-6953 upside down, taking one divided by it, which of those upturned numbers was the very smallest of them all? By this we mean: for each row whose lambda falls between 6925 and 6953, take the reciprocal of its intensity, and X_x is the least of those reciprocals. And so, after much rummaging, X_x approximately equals 0.106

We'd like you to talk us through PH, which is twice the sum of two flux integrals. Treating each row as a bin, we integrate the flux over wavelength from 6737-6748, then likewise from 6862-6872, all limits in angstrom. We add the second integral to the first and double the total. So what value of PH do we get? 377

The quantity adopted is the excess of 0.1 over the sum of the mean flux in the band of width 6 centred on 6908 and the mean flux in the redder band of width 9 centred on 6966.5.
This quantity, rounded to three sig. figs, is -18.7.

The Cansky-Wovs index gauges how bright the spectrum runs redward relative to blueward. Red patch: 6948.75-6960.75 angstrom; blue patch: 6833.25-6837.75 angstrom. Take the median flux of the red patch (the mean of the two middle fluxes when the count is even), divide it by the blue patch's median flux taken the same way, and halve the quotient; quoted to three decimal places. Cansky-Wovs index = 0.490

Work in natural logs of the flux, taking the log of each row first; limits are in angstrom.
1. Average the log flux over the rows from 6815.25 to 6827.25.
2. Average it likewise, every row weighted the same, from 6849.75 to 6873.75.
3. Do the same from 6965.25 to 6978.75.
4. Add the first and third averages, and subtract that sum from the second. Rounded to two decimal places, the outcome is -2.26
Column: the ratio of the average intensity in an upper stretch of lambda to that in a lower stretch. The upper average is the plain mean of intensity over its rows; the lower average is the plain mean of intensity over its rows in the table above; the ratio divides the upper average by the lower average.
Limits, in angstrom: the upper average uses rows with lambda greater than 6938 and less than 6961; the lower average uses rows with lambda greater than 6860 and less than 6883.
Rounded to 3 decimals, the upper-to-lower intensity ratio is 1.011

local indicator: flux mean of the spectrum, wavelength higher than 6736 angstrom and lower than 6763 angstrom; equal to 9.00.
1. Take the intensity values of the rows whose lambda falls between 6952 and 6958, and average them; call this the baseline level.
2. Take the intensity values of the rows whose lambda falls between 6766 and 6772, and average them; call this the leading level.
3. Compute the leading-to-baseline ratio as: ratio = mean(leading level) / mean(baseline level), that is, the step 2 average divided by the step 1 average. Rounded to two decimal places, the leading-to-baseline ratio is 1.02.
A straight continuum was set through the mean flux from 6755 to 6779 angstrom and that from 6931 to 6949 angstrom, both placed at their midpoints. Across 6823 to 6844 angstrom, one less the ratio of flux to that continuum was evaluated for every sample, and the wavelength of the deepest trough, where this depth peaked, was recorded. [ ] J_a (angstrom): 6843.0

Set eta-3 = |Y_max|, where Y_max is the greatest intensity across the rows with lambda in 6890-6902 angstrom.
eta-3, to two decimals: 9.20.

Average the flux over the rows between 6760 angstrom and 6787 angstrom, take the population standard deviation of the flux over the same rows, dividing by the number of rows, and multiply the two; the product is 1.2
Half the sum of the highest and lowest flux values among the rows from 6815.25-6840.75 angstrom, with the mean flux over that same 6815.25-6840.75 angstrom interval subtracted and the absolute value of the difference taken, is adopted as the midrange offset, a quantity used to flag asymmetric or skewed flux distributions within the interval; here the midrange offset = 0.030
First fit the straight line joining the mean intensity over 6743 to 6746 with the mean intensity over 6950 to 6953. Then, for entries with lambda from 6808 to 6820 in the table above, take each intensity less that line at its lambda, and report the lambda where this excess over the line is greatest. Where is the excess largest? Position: 6819.0 angstrom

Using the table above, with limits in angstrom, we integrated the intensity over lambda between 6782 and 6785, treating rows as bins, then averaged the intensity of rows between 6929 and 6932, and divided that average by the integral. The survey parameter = 0.342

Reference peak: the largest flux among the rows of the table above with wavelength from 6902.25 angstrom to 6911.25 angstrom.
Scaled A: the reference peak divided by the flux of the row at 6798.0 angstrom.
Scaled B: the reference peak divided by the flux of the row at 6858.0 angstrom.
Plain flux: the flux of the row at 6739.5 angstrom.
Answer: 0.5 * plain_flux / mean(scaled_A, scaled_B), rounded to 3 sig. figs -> 4.39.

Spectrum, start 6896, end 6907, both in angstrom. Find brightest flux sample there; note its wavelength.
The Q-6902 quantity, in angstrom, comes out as 6906.0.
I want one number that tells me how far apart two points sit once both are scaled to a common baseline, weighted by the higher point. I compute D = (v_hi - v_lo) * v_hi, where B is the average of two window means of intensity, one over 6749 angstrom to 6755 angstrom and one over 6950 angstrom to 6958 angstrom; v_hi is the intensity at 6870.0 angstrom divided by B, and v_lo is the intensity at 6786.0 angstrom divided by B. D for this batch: 0.023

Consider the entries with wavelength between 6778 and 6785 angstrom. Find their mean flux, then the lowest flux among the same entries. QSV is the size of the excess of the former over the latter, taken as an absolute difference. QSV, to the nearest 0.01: 0.08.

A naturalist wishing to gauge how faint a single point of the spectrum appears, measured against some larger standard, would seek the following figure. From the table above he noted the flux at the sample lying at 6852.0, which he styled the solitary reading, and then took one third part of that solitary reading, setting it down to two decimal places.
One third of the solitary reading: 3.00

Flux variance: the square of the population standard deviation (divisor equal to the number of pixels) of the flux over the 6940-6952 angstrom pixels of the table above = 0.0089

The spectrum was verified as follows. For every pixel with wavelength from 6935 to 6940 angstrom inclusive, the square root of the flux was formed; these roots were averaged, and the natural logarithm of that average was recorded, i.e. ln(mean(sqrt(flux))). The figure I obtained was 1.120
